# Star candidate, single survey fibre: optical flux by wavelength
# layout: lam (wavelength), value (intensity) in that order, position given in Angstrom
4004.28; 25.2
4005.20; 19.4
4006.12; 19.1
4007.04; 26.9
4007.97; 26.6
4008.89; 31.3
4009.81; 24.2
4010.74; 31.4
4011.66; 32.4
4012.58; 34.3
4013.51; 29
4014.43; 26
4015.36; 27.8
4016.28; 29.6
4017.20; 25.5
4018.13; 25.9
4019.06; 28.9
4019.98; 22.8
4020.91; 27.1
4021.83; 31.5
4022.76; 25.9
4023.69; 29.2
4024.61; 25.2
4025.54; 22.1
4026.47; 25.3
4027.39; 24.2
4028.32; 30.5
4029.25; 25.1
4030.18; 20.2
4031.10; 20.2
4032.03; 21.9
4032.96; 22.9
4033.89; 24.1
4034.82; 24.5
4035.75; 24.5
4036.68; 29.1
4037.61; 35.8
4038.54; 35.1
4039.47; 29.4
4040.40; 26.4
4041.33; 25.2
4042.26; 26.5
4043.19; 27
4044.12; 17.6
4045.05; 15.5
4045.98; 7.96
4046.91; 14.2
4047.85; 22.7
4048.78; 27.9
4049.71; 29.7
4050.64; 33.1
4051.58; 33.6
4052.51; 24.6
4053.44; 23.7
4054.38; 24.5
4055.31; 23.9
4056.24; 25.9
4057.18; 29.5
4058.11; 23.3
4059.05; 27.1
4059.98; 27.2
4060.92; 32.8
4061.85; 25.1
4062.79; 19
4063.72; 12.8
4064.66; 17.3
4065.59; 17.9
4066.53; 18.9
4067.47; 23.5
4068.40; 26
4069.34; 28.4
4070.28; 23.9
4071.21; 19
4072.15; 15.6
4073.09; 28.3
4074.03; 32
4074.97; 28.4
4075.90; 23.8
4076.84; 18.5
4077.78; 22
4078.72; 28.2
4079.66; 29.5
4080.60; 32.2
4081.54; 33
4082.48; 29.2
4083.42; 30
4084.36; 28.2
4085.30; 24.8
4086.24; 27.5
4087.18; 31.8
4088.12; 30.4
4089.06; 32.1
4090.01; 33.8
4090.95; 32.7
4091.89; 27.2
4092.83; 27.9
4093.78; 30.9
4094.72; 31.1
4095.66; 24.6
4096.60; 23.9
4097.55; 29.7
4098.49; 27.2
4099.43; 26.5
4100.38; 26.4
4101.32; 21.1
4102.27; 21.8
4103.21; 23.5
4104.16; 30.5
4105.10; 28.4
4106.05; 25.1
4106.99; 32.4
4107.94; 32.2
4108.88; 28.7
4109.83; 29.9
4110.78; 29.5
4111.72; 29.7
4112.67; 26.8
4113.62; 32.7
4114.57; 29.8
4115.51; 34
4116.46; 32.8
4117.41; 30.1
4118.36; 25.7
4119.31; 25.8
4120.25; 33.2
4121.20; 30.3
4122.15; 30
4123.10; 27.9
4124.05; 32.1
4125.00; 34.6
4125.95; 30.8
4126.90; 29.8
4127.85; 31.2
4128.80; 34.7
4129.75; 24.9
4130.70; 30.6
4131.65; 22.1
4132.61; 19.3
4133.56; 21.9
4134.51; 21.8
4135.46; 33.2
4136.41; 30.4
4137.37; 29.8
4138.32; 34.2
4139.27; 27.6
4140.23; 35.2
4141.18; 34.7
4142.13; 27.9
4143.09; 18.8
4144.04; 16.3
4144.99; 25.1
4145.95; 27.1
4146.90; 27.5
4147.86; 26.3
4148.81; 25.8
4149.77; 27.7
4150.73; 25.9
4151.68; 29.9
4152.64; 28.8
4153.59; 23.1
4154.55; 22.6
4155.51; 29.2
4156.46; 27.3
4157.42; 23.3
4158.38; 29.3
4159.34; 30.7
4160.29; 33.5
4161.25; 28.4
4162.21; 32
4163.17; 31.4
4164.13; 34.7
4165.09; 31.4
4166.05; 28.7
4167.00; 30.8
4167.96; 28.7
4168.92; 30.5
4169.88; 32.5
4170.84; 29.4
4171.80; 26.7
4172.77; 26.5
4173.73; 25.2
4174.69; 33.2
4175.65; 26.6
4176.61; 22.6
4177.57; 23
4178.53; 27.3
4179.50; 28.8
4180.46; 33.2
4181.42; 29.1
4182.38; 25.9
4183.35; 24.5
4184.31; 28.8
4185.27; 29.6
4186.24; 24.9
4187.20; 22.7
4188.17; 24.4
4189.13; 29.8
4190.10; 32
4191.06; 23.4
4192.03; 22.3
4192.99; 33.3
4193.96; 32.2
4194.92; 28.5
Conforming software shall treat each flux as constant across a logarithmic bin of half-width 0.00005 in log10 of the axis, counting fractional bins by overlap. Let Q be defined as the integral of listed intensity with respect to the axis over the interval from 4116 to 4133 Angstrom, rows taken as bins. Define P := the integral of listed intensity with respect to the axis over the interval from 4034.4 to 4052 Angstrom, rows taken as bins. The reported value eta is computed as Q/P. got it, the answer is 1.1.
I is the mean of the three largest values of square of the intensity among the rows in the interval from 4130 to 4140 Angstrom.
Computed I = 1069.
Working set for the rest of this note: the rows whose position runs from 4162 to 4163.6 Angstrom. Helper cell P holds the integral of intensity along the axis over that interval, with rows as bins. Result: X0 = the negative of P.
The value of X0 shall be -50.6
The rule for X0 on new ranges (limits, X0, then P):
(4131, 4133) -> -43.1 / 43.1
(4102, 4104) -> -47.9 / 47.9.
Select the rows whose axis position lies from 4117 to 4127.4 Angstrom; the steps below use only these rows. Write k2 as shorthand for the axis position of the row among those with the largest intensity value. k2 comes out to 4125.00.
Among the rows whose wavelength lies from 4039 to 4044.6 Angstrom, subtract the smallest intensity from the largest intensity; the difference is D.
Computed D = 12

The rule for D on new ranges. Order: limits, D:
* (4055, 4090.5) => 21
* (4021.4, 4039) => 16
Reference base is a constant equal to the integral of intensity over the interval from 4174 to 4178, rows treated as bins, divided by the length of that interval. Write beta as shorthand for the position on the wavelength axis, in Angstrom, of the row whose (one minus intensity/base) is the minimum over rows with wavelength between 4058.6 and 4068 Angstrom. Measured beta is 4060.92 Angstrom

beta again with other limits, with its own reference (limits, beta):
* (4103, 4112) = 4106.99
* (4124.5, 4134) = 4128.80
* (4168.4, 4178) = 4174.69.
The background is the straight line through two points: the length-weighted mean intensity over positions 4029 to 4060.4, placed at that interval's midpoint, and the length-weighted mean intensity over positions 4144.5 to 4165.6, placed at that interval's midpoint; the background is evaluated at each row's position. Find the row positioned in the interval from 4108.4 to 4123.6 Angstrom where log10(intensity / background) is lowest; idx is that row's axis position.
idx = 4118.36 Angstrom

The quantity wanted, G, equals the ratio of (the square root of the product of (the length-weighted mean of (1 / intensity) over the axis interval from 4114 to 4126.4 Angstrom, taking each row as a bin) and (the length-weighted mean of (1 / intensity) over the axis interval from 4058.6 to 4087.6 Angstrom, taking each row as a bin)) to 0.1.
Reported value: 0.372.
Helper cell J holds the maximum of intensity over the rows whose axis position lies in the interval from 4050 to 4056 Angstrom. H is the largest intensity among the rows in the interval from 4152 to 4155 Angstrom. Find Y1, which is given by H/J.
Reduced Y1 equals 0.86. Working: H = 28.8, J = 33.6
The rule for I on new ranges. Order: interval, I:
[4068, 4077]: 879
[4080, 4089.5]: 1052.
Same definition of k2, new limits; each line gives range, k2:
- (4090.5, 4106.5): 4090.95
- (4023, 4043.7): 4037.61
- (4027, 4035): 4028.32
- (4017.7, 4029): 4021.83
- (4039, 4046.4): 4039.47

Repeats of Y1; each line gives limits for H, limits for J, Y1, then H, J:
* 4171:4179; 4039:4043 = 1.13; 33.2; 29.4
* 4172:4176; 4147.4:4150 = 1.20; 33.2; 27.7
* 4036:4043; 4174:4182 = 1.08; 35.8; 33.2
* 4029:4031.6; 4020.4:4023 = 0.80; 25.1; 31.5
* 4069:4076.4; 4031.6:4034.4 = 1.33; 32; 24.1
